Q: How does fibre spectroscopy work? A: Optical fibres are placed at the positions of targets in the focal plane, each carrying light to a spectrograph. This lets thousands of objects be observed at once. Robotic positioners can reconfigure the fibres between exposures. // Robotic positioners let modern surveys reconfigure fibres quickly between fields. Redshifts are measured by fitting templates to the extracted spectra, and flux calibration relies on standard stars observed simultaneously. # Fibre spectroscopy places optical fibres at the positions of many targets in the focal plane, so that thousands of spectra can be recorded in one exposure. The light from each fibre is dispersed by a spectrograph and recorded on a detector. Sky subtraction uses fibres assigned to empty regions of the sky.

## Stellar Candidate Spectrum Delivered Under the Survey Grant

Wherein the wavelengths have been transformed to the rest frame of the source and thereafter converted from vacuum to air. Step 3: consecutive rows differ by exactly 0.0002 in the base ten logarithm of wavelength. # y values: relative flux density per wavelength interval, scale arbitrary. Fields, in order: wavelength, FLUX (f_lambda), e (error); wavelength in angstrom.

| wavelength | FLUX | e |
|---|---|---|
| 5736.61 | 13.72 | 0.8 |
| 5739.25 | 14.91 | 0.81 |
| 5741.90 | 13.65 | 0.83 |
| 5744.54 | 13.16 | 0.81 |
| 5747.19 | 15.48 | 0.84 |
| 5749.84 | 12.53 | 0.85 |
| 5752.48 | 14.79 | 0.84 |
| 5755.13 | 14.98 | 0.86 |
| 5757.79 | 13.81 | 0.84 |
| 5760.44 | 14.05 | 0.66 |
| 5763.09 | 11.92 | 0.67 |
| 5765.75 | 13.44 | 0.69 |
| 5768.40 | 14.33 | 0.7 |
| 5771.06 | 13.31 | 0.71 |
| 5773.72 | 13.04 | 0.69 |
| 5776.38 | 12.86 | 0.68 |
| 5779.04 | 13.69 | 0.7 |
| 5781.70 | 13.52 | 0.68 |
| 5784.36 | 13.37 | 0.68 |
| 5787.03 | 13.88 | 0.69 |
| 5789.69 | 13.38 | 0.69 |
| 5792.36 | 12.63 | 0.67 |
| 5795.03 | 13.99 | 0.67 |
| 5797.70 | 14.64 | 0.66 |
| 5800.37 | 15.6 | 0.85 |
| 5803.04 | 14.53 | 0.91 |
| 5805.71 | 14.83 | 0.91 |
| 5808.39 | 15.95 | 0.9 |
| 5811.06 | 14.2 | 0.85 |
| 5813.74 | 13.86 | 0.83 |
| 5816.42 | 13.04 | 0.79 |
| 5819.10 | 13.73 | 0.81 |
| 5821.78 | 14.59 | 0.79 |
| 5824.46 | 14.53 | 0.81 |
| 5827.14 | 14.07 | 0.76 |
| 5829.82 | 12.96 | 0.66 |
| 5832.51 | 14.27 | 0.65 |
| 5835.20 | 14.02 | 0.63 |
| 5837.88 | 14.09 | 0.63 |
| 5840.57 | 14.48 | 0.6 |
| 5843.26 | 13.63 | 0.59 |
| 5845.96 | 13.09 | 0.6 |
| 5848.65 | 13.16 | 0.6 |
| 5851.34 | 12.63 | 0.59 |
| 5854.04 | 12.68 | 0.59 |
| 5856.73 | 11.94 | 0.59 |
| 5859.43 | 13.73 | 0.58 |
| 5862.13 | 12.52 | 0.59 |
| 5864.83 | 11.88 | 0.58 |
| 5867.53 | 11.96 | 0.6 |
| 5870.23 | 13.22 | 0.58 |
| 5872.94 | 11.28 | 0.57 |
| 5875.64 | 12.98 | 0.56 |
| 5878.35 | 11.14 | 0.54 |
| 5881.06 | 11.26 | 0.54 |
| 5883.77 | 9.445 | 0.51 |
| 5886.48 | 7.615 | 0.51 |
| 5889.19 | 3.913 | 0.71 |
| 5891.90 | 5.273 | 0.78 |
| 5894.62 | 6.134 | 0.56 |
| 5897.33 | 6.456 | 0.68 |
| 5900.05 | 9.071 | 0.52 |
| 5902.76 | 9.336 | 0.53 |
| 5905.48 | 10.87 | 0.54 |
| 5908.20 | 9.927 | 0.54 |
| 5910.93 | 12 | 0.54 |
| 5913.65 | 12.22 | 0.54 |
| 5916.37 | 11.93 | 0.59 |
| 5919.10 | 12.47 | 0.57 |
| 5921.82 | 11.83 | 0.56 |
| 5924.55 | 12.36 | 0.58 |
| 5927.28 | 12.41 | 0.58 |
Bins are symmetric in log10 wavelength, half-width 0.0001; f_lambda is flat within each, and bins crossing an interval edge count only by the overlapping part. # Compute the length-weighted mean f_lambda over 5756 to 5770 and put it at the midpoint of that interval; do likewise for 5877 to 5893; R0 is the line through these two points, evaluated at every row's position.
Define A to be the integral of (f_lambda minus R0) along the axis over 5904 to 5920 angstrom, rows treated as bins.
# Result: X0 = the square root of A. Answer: 8.6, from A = 73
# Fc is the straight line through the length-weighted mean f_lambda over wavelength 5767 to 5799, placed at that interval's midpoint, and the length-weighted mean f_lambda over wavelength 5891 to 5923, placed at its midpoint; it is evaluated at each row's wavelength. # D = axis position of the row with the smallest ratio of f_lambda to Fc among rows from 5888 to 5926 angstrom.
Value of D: 5889.19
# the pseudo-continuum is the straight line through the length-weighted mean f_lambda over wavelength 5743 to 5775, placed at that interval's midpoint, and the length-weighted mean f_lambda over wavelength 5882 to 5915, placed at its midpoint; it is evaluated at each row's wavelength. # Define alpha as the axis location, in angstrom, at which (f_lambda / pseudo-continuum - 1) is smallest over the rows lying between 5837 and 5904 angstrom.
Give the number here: 5889.19 angstrom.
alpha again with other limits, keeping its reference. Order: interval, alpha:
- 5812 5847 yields 5816.42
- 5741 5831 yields 5763.09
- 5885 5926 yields 5889.19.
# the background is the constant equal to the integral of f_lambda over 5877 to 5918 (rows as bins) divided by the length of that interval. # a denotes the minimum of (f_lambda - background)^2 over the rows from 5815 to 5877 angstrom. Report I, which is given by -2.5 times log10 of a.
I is -1.7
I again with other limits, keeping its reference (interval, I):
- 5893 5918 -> 6.2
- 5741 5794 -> -2.2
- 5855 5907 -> 6.2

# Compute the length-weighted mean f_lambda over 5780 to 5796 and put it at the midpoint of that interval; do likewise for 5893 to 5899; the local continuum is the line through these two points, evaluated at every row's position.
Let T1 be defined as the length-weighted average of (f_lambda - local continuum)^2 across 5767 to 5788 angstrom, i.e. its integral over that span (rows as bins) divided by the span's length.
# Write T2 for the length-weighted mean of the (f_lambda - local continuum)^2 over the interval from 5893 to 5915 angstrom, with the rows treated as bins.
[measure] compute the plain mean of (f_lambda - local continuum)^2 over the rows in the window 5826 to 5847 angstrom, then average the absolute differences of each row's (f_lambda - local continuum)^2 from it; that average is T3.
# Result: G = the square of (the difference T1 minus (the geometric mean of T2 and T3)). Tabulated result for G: 47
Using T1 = 1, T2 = 19.5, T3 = 3.0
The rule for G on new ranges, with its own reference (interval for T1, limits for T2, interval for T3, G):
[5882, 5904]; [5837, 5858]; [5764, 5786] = 2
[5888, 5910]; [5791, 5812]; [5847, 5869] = 37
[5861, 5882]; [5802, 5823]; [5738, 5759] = 138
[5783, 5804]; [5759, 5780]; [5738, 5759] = 1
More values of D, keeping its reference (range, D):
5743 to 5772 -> 5763.09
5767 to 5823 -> 5776.38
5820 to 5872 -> 5856.73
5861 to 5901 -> 5889.19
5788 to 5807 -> 5792.36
